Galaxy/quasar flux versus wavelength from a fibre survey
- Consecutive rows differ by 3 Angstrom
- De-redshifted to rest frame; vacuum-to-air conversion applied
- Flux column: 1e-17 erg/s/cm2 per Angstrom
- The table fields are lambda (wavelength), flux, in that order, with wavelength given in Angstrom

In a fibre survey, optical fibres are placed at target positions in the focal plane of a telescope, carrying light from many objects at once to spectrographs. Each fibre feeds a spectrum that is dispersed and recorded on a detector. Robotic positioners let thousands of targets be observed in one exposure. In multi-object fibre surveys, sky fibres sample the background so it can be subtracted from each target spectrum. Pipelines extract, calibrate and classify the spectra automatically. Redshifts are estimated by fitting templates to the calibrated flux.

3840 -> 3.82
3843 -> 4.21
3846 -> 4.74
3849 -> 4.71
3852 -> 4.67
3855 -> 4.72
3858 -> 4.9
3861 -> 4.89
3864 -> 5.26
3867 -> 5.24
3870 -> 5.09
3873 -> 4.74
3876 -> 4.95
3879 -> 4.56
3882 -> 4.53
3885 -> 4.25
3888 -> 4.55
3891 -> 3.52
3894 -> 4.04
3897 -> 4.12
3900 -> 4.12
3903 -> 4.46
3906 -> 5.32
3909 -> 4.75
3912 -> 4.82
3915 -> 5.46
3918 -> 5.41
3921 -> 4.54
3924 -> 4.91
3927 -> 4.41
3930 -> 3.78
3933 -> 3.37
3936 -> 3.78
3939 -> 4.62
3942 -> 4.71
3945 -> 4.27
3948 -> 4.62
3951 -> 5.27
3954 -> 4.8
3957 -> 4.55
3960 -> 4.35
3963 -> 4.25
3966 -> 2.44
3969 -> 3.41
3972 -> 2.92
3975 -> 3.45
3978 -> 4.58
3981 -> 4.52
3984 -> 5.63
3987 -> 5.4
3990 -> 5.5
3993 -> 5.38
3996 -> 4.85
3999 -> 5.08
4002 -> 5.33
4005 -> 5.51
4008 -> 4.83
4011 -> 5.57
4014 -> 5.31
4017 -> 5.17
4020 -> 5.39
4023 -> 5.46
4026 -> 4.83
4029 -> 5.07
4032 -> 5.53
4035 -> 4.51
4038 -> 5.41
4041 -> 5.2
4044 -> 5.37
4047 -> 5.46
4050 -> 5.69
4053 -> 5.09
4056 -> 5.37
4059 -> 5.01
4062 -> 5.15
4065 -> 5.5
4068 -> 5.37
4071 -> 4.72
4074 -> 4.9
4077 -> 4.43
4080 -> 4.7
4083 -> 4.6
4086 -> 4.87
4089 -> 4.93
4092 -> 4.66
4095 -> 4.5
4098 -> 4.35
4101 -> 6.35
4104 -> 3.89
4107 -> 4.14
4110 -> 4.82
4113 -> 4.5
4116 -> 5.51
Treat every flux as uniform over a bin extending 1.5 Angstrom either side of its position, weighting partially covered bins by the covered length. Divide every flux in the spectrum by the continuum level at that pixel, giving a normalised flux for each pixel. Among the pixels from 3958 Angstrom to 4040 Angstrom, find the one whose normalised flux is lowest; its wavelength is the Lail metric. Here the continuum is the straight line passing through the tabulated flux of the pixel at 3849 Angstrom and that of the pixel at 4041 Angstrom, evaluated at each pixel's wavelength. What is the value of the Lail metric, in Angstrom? 3966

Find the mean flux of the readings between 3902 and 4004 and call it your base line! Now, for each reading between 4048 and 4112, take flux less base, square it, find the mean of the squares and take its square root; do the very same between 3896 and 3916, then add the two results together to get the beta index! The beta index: 1.16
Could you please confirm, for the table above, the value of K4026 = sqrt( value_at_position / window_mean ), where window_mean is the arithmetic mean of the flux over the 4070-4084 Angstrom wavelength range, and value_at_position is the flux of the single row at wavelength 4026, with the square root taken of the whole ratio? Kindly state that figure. 1.02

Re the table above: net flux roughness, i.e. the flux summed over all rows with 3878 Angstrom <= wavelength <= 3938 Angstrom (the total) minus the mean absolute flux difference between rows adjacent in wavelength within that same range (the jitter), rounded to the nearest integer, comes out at 88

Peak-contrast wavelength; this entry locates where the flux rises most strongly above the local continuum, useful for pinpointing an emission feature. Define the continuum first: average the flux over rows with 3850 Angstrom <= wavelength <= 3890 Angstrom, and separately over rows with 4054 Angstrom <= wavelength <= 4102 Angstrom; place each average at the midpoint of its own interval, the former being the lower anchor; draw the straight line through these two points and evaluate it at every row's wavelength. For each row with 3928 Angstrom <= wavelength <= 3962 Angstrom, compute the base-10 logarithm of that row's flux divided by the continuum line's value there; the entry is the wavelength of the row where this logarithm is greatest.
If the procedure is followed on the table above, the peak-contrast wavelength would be 3951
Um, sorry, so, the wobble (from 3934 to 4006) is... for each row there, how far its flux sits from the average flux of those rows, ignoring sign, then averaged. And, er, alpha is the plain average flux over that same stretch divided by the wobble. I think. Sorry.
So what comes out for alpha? 7.2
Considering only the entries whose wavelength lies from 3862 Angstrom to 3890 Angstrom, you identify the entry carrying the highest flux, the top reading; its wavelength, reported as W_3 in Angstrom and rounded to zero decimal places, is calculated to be 3864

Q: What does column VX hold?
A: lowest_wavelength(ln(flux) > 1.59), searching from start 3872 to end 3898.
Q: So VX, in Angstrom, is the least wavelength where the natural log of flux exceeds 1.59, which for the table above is 3876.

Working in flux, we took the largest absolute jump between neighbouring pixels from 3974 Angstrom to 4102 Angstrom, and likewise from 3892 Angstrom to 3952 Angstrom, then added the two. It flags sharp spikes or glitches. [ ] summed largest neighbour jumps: 2.9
